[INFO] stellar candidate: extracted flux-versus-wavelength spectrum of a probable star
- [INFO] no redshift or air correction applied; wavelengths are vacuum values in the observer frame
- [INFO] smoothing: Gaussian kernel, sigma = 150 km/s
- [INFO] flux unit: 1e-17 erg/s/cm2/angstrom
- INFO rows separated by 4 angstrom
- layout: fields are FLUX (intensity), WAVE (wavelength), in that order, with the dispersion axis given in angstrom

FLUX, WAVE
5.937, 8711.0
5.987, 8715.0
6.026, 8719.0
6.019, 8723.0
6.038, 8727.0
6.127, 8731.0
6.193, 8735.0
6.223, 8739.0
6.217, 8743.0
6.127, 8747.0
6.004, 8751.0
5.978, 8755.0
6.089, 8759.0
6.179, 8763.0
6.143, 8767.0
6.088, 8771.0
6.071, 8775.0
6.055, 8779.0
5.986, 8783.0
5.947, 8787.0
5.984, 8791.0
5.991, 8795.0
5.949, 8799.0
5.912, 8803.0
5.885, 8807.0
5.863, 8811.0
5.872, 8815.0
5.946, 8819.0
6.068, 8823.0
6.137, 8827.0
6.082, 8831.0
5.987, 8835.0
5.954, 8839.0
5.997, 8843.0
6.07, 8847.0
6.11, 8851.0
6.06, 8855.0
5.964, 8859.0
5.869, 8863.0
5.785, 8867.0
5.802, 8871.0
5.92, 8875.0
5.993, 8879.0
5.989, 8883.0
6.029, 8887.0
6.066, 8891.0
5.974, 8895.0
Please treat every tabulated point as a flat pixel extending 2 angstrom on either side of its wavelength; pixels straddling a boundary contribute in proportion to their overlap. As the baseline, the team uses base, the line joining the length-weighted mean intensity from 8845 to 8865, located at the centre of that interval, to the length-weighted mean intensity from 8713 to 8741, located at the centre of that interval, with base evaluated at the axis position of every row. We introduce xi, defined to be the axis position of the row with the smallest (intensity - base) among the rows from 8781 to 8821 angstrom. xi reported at 8811.0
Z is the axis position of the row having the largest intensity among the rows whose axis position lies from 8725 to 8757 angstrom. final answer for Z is 8739.0 angstrom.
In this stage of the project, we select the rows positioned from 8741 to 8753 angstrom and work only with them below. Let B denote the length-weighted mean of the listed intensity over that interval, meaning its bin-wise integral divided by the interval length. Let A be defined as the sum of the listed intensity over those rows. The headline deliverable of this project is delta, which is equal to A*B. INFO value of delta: 112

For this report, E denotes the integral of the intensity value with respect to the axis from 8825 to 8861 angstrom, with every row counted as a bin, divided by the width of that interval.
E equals 6.04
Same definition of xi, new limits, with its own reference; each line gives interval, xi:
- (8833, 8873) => 8867.0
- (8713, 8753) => 8715.0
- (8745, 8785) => 8755.0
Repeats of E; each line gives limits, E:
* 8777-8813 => 5.95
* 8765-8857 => 6.01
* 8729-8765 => 6.13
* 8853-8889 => 5.93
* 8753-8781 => 6.09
